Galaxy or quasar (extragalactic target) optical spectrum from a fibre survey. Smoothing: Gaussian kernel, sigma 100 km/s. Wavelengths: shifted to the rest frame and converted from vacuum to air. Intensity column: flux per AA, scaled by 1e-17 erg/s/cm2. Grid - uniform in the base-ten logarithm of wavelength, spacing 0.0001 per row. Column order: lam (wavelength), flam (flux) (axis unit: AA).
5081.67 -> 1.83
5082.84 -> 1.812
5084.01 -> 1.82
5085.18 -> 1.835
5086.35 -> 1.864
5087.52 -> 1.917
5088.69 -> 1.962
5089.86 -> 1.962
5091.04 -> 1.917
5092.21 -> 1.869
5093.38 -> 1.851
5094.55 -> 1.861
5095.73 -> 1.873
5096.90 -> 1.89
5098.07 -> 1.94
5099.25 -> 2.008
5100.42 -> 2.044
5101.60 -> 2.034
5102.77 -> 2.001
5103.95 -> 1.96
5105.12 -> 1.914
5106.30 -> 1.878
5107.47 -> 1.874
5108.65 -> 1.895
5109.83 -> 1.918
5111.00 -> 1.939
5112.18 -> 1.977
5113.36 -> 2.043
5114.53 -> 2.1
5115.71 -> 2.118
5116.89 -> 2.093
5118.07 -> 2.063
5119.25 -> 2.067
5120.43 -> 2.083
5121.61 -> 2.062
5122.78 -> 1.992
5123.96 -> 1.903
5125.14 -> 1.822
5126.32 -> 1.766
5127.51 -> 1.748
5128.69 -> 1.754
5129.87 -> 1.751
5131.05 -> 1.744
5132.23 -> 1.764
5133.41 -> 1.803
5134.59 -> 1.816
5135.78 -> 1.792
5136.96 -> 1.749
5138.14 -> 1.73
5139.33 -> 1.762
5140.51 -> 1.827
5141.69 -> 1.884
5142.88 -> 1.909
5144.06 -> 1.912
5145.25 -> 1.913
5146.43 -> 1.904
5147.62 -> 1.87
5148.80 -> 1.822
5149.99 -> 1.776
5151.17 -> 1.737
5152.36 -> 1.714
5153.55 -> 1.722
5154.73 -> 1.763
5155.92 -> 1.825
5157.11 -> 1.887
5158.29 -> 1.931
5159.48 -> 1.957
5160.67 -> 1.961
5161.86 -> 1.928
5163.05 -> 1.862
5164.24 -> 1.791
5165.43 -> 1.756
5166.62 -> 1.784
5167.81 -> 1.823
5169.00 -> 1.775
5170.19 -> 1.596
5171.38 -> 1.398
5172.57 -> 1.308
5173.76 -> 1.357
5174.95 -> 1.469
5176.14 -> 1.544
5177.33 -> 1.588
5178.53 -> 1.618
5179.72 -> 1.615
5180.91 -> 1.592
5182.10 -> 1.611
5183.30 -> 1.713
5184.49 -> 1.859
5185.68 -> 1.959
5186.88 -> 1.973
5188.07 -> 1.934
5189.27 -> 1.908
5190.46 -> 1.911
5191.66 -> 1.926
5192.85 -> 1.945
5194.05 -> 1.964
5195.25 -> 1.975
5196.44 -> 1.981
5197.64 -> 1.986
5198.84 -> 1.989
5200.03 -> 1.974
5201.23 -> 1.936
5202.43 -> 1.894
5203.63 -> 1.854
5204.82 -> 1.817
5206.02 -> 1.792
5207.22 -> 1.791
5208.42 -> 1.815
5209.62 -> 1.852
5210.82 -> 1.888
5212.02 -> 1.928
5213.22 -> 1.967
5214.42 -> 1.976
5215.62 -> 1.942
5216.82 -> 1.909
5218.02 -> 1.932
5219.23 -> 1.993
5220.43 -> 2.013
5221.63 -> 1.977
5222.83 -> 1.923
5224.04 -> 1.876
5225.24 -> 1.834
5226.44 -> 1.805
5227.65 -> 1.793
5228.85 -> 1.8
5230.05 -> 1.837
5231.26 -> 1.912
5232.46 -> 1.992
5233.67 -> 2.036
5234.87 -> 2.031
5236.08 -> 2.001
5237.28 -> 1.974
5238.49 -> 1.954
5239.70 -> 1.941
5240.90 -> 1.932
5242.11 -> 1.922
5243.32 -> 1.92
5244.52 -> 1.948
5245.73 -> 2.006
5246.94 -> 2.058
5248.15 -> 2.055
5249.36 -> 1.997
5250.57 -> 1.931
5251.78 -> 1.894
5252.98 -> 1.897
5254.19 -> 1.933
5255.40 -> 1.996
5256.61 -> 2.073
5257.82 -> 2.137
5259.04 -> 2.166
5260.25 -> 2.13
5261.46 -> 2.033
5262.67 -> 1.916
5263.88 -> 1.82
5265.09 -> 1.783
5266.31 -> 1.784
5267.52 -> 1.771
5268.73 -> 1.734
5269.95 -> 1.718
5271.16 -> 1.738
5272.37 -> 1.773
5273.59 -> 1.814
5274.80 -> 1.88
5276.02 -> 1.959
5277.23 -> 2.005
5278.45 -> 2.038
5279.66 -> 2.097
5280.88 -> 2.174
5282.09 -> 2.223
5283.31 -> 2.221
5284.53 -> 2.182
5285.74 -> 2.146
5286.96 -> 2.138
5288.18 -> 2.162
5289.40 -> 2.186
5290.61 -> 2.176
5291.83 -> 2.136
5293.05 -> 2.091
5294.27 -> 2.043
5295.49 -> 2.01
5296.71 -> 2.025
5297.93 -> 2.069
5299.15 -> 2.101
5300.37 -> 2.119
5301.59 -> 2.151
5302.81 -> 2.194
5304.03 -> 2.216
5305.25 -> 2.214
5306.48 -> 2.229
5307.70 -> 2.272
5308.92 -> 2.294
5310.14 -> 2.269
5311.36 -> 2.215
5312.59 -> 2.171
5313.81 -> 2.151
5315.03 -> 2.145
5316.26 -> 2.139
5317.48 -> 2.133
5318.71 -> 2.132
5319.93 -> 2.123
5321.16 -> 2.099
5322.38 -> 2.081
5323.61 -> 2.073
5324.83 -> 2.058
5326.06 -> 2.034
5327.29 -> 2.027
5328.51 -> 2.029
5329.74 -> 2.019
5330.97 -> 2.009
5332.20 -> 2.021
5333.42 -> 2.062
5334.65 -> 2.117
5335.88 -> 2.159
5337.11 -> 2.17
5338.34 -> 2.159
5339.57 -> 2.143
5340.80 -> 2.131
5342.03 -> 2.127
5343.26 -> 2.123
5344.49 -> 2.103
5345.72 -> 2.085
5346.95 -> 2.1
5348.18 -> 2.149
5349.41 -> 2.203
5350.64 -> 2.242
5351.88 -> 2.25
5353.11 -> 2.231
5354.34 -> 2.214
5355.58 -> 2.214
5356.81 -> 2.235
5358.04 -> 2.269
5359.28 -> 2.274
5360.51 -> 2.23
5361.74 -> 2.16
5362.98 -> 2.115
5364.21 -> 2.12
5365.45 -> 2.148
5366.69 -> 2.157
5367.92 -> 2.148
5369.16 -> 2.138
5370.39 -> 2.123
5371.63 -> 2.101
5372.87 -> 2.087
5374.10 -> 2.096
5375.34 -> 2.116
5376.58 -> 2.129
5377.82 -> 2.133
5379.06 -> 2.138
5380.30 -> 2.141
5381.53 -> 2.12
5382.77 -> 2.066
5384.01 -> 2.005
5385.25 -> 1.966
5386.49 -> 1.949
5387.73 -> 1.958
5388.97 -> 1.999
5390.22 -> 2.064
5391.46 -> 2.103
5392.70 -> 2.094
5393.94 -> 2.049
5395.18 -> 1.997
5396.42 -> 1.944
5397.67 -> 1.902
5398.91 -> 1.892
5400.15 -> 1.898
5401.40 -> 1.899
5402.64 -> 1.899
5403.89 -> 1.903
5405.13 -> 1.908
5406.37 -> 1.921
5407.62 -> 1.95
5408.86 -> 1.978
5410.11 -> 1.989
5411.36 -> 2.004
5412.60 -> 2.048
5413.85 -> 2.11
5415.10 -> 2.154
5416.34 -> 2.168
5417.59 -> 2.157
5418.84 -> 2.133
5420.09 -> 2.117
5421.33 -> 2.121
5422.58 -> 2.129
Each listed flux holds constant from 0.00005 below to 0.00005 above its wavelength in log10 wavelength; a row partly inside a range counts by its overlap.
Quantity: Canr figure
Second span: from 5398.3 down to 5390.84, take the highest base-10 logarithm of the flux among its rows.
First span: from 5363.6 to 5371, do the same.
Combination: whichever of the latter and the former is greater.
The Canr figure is 0.334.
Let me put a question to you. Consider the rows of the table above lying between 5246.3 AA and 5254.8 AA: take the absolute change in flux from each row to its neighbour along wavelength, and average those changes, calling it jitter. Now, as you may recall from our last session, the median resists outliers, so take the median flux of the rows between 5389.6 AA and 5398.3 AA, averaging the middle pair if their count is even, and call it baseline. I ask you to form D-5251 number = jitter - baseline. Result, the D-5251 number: -2.02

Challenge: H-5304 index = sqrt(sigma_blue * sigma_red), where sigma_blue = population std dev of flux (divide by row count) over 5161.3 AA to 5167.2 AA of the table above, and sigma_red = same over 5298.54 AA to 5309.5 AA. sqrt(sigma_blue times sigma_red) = 0.062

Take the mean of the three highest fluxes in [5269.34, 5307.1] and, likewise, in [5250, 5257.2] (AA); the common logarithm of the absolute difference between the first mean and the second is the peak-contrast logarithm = -0.7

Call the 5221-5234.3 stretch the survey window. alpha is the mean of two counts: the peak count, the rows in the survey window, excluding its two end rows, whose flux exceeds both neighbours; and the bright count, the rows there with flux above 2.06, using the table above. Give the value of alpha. 0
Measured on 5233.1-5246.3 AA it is 0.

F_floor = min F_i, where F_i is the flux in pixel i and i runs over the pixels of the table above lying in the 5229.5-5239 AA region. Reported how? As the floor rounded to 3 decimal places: 1.837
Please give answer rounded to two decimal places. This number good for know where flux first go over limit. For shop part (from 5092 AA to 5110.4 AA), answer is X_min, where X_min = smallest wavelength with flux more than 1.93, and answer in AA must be 5098.07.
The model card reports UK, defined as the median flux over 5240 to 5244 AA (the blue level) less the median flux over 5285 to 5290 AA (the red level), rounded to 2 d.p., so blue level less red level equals -0.23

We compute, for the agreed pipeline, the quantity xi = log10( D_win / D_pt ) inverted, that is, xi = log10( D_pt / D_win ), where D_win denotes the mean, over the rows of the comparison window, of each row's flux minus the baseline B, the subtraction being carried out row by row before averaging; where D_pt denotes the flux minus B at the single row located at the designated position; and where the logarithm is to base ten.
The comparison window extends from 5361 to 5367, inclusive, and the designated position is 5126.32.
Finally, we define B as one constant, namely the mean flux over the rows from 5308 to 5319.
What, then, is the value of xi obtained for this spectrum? 1.0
